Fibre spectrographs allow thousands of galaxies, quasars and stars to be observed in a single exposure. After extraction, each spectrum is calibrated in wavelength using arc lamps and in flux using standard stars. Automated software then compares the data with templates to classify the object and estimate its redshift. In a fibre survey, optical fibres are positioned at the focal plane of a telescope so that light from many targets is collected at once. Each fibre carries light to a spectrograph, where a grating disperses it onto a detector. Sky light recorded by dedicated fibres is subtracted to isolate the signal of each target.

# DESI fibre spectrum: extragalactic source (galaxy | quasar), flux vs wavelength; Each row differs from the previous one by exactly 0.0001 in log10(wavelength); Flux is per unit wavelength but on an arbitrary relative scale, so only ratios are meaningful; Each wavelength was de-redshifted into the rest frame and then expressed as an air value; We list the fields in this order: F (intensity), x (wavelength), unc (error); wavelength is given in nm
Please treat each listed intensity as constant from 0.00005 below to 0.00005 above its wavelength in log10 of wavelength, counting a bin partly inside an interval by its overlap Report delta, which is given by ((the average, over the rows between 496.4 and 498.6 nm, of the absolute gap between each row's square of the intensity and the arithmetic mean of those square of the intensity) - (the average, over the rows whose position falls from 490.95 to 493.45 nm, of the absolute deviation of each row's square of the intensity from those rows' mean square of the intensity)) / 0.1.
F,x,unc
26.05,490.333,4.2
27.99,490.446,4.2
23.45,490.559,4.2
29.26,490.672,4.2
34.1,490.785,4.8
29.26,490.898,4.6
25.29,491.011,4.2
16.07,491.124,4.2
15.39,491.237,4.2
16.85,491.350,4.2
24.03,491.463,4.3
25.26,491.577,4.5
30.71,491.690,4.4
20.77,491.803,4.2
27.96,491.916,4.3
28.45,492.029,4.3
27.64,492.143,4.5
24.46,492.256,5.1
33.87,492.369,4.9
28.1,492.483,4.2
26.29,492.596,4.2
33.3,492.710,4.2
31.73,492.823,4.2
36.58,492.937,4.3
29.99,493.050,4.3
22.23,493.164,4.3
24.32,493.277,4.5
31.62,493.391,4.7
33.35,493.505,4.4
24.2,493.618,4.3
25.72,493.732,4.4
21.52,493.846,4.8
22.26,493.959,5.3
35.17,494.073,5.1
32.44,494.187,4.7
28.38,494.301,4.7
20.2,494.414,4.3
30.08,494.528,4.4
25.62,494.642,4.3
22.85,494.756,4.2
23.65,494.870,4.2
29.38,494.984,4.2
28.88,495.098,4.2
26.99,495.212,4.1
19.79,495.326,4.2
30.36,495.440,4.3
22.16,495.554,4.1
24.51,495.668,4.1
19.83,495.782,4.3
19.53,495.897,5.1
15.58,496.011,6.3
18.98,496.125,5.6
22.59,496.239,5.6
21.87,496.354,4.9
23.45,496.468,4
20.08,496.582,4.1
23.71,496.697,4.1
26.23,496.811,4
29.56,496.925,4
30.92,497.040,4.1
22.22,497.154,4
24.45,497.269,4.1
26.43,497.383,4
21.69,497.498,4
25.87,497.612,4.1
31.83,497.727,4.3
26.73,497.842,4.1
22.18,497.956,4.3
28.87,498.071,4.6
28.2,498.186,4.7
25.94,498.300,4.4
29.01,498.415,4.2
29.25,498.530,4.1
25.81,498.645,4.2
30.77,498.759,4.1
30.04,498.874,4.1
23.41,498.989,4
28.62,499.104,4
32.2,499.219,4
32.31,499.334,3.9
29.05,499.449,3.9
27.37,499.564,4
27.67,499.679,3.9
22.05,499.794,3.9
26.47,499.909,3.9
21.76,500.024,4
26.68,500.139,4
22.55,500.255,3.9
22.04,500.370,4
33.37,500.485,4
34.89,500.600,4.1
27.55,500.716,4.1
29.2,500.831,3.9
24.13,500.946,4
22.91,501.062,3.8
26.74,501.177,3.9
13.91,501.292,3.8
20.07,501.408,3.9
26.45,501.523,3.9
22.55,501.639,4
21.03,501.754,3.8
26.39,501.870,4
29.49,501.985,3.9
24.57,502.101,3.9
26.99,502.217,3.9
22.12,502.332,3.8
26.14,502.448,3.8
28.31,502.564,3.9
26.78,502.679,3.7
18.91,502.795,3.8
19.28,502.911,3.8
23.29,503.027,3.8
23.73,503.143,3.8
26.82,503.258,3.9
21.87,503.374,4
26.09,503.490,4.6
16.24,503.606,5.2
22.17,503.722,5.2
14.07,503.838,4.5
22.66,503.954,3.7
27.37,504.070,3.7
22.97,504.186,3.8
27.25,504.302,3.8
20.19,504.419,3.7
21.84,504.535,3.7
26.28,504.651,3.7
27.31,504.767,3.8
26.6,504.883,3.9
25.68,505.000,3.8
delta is -931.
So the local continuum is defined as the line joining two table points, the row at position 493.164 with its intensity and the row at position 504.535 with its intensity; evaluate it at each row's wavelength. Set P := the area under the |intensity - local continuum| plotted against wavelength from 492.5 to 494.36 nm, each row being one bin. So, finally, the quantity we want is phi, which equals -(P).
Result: -12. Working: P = 12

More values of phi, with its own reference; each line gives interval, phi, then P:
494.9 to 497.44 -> -9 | 9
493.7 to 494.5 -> -4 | 4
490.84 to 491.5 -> -3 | 3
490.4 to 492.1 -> -9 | 9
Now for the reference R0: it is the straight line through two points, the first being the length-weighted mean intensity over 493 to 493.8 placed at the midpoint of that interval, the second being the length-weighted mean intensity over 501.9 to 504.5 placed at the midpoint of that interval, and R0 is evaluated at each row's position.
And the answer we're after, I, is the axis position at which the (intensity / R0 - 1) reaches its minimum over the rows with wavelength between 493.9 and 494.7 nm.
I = 494.414 nm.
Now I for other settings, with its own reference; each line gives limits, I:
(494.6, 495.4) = 495.326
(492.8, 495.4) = 495.326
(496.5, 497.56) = 496.582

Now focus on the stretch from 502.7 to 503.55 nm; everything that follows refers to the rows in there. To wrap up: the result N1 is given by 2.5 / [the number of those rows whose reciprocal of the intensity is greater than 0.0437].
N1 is 0.8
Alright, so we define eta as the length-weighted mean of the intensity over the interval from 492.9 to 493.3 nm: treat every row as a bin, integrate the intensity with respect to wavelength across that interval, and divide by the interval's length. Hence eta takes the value 28.2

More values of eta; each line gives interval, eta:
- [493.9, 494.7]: 27.7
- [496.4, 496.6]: 22.2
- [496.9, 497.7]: 25.9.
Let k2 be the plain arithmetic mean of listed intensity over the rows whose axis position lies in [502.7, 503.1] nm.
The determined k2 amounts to 20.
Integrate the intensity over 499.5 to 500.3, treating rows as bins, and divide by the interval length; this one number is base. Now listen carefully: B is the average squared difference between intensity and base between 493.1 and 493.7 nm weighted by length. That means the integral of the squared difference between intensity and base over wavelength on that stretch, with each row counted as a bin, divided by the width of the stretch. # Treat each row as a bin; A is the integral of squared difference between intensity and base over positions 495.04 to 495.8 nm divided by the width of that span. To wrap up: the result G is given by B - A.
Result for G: 8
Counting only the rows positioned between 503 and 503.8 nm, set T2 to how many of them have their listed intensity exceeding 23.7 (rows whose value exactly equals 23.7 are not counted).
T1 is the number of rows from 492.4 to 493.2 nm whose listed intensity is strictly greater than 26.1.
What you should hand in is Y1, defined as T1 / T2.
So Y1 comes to 2.00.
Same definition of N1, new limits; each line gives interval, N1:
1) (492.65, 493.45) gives 2.5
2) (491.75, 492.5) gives 2.5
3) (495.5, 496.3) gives 0.4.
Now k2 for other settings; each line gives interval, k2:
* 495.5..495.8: 22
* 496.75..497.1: 29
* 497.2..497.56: 24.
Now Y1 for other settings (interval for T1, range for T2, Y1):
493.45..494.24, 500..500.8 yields 0.75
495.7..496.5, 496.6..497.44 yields 0.00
